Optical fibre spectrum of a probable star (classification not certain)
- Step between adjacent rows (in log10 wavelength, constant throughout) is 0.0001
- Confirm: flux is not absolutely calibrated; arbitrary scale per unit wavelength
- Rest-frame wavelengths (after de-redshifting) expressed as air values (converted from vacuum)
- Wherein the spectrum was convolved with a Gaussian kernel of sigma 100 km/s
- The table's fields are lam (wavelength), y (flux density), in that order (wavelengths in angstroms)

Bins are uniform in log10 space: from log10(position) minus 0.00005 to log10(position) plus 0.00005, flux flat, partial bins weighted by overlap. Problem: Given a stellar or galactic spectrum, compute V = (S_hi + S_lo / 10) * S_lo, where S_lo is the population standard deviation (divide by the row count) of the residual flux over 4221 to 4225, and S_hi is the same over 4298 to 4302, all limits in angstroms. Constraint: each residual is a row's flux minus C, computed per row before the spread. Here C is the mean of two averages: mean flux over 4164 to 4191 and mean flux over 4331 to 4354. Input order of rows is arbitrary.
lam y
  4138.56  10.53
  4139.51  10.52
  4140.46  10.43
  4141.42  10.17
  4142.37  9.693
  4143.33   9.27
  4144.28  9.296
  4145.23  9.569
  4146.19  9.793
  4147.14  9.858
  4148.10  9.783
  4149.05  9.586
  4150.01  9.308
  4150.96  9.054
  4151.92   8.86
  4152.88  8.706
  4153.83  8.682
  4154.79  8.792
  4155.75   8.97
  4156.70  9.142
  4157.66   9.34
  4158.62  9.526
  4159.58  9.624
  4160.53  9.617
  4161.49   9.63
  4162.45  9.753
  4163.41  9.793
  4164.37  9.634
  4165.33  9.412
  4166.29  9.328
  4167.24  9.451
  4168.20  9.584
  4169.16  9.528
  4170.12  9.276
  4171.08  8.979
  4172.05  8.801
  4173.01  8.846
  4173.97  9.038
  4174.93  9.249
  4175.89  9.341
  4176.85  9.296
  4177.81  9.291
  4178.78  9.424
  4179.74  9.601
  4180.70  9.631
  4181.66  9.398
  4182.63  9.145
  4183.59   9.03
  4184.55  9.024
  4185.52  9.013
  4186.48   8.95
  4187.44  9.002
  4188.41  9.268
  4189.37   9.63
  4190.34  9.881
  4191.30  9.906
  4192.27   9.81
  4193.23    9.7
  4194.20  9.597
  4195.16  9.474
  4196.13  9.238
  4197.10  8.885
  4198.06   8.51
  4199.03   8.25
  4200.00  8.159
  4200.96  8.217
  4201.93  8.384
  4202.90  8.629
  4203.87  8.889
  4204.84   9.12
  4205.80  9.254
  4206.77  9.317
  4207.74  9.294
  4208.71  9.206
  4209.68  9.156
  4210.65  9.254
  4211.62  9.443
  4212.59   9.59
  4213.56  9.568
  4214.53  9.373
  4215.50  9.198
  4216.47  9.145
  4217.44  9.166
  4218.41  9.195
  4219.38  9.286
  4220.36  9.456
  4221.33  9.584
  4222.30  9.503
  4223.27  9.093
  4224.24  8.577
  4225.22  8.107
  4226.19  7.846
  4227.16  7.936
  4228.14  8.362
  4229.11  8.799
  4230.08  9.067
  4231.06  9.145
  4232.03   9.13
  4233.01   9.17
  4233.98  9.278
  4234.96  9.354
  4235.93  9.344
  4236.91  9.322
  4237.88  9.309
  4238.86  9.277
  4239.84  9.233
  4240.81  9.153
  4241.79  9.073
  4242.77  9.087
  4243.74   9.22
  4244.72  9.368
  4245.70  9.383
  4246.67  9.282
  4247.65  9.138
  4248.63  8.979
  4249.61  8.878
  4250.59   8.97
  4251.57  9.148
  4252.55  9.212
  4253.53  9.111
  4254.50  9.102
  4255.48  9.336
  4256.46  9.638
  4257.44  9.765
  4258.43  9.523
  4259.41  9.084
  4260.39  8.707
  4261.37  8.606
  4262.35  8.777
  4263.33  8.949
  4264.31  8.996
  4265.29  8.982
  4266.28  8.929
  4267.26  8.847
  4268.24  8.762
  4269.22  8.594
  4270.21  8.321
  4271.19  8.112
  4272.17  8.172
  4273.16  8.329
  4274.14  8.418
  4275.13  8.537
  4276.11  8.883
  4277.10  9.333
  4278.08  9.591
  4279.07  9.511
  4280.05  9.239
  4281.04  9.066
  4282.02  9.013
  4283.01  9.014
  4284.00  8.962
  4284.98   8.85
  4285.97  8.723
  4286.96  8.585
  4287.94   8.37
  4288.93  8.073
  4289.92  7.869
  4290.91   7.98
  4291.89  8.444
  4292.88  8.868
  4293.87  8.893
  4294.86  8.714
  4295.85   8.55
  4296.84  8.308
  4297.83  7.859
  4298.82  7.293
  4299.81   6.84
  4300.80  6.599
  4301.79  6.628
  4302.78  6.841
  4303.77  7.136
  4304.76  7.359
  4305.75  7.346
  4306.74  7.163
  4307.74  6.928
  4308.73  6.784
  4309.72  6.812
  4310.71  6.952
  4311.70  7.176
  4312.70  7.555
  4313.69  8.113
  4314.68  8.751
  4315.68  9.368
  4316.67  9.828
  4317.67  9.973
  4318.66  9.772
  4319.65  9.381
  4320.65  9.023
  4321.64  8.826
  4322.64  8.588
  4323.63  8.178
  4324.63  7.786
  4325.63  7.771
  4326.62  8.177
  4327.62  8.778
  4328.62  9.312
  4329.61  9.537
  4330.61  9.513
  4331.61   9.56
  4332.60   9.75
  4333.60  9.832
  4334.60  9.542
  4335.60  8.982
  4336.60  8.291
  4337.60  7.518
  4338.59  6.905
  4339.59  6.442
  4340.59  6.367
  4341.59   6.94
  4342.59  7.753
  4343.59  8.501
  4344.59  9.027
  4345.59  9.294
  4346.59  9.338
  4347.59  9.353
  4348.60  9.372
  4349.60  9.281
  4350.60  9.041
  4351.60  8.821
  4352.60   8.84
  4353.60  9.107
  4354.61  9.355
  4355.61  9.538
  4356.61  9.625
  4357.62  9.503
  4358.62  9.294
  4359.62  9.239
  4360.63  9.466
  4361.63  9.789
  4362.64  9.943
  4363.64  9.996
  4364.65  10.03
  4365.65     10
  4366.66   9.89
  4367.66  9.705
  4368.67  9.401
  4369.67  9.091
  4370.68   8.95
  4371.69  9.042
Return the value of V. 0.13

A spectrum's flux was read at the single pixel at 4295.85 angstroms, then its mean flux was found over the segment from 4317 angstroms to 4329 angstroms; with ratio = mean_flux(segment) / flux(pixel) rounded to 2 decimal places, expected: 1.03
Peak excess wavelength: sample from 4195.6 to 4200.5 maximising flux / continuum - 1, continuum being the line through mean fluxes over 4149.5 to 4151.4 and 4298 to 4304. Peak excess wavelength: 4196.13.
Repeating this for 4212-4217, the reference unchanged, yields 4212.59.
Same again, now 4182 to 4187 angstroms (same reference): 4182.63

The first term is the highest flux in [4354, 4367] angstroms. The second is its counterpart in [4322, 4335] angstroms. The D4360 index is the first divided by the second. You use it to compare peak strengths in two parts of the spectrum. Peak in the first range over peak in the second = 1.02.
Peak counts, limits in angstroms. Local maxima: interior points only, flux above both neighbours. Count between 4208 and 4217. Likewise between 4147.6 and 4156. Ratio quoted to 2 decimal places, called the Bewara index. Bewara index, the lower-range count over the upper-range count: 0.00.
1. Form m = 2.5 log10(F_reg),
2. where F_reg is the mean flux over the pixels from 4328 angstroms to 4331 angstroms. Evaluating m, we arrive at 2.44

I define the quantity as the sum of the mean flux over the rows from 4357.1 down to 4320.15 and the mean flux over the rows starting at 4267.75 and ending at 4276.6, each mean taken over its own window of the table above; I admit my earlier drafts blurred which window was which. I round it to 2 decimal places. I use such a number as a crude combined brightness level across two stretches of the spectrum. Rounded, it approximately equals 17.16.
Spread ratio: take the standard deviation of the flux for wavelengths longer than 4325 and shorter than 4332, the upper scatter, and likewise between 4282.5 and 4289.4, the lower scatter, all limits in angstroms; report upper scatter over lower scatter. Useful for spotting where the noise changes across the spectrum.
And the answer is 2.1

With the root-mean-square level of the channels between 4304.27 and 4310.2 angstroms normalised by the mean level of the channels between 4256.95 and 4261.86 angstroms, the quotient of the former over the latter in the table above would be 0.77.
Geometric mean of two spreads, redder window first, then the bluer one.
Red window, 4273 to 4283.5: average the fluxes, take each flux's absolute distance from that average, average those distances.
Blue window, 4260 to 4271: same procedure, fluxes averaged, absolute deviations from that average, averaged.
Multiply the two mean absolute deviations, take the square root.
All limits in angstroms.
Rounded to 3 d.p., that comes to 0.227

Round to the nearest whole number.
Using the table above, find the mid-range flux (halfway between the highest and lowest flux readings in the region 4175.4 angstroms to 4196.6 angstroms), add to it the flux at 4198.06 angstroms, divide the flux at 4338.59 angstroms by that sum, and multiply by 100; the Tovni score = 38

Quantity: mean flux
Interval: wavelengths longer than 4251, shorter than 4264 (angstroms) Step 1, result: 9.2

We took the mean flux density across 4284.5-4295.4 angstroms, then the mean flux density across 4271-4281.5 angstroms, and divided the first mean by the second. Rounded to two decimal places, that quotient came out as 0.96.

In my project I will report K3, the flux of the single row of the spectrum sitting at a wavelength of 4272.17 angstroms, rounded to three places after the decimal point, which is 8.172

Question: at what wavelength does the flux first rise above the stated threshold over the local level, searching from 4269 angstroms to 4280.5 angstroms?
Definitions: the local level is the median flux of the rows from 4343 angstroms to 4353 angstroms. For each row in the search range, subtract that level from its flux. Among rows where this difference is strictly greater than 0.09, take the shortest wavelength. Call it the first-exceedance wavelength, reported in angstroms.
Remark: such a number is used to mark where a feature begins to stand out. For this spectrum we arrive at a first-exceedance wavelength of 4277.10 angstroms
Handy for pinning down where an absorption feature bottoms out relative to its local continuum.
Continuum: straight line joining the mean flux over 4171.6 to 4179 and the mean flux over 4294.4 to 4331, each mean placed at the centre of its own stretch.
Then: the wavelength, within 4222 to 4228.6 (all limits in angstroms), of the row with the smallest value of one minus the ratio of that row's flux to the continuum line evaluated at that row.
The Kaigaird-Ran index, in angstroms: 4222.30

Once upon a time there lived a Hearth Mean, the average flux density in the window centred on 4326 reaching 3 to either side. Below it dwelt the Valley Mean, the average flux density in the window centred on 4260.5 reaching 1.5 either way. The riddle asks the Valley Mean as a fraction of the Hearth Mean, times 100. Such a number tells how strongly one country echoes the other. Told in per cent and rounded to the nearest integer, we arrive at 106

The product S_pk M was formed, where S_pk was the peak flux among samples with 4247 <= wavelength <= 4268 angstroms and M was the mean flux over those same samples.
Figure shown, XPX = 89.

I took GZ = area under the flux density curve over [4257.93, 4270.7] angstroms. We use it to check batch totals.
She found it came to 113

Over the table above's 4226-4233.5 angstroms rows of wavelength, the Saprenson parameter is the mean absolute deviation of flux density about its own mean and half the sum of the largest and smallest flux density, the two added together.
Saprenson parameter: 8.98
